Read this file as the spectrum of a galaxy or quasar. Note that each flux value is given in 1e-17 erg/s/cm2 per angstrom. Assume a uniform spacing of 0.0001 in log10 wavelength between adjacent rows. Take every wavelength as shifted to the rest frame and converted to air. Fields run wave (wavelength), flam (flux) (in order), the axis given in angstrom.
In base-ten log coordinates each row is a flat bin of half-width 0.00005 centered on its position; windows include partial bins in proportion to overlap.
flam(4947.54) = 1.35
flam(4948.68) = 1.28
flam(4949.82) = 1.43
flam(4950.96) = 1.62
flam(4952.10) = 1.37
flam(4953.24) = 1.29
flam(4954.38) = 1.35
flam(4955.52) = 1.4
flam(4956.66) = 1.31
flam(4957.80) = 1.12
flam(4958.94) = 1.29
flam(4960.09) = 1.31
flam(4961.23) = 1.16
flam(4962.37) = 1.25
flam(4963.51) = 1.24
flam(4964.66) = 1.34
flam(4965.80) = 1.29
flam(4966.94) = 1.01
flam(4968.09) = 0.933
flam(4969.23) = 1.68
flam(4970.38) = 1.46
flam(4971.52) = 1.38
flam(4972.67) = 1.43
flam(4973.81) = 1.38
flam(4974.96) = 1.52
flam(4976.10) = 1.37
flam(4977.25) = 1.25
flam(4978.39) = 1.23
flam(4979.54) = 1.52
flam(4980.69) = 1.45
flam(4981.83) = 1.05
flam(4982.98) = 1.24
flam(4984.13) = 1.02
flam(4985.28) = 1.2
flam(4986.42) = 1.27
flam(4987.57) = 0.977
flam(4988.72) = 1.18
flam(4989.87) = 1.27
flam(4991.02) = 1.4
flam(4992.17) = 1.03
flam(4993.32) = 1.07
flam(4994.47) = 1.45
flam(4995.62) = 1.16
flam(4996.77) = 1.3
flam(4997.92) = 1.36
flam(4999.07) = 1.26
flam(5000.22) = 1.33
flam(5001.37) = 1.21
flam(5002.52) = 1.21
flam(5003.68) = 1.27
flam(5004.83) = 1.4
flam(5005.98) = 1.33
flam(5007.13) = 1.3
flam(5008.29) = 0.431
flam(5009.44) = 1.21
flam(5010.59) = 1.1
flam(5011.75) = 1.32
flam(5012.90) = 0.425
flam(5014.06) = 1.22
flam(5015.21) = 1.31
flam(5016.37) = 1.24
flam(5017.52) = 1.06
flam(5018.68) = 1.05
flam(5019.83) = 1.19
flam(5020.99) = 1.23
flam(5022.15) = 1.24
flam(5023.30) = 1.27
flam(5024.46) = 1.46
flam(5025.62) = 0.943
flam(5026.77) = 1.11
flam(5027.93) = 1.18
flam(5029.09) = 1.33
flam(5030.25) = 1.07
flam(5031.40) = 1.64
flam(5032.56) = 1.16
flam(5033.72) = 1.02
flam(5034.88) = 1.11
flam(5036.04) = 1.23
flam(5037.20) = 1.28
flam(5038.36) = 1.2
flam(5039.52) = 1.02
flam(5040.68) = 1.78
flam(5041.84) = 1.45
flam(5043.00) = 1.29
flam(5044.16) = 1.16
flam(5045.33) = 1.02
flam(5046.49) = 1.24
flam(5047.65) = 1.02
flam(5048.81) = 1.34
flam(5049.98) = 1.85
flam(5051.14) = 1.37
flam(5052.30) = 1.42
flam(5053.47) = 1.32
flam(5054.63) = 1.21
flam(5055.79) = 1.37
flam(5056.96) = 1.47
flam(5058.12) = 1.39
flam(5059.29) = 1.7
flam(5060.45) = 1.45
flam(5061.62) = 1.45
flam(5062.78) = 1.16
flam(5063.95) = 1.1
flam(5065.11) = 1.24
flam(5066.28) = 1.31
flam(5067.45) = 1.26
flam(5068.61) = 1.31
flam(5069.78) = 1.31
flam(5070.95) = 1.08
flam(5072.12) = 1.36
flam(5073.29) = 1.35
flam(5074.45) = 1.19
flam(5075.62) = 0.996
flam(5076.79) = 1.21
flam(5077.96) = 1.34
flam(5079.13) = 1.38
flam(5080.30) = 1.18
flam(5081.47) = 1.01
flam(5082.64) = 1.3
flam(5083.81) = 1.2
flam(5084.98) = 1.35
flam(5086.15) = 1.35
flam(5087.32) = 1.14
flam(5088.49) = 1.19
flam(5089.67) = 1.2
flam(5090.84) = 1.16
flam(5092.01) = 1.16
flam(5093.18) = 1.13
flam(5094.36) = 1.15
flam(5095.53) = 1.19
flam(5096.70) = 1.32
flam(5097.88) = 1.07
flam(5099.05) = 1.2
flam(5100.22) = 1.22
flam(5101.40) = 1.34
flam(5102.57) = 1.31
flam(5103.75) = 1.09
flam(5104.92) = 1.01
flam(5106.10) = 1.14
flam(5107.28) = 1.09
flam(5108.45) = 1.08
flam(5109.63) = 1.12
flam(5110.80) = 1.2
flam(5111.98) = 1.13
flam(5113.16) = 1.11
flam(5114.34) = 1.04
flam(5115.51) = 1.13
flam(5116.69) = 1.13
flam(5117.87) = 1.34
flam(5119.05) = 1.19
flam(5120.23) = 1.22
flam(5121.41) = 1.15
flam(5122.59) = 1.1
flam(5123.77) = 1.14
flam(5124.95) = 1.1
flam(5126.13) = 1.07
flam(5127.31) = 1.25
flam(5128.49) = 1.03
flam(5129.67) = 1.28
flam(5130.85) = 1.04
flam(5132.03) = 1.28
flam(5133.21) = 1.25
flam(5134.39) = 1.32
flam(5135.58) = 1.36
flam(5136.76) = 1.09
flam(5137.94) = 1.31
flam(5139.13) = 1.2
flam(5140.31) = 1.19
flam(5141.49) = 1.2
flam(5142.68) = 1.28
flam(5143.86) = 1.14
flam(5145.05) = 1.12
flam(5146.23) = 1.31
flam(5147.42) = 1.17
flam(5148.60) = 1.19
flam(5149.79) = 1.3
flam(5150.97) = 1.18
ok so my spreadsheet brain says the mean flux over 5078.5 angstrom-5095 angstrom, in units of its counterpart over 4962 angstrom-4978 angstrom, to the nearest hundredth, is 0.91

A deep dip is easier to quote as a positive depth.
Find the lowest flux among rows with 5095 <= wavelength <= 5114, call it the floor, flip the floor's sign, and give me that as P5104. -1.01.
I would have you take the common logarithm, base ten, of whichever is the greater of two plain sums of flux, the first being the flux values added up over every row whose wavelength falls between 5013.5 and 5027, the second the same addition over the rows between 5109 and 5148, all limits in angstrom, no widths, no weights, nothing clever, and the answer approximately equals 1.59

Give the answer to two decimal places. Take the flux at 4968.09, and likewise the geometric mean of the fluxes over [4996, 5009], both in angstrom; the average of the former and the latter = 1.05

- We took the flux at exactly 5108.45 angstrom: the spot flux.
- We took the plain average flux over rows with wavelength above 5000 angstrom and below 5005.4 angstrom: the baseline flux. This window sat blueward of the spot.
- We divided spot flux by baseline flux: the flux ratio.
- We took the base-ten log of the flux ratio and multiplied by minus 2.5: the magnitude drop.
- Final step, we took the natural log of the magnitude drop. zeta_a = -1.7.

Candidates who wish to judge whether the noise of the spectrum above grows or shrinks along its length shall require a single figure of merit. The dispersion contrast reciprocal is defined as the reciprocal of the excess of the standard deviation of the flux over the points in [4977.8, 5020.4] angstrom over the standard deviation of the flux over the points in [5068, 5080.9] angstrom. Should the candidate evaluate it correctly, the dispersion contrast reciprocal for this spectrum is 10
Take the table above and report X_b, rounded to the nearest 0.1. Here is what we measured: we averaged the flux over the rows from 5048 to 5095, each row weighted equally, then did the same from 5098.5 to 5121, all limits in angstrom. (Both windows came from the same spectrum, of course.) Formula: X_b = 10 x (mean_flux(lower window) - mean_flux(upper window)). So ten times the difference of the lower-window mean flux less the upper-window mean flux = 1.2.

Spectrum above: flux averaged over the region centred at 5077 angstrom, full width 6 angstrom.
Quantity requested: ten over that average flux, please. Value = 8.2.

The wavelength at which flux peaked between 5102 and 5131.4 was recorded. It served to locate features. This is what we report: 5117.87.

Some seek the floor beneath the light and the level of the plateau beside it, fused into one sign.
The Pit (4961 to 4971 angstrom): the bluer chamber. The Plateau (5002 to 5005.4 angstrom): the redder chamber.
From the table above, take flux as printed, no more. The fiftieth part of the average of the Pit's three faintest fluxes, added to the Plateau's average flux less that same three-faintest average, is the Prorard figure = 0.3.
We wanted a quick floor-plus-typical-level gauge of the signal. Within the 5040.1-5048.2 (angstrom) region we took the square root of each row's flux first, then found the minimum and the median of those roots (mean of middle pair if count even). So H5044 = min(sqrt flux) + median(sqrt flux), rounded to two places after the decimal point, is 2.12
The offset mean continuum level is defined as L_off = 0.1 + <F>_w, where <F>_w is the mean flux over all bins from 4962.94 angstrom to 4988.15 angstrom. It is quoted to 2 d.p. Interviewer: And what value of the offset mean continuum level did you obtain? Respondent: 1.38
